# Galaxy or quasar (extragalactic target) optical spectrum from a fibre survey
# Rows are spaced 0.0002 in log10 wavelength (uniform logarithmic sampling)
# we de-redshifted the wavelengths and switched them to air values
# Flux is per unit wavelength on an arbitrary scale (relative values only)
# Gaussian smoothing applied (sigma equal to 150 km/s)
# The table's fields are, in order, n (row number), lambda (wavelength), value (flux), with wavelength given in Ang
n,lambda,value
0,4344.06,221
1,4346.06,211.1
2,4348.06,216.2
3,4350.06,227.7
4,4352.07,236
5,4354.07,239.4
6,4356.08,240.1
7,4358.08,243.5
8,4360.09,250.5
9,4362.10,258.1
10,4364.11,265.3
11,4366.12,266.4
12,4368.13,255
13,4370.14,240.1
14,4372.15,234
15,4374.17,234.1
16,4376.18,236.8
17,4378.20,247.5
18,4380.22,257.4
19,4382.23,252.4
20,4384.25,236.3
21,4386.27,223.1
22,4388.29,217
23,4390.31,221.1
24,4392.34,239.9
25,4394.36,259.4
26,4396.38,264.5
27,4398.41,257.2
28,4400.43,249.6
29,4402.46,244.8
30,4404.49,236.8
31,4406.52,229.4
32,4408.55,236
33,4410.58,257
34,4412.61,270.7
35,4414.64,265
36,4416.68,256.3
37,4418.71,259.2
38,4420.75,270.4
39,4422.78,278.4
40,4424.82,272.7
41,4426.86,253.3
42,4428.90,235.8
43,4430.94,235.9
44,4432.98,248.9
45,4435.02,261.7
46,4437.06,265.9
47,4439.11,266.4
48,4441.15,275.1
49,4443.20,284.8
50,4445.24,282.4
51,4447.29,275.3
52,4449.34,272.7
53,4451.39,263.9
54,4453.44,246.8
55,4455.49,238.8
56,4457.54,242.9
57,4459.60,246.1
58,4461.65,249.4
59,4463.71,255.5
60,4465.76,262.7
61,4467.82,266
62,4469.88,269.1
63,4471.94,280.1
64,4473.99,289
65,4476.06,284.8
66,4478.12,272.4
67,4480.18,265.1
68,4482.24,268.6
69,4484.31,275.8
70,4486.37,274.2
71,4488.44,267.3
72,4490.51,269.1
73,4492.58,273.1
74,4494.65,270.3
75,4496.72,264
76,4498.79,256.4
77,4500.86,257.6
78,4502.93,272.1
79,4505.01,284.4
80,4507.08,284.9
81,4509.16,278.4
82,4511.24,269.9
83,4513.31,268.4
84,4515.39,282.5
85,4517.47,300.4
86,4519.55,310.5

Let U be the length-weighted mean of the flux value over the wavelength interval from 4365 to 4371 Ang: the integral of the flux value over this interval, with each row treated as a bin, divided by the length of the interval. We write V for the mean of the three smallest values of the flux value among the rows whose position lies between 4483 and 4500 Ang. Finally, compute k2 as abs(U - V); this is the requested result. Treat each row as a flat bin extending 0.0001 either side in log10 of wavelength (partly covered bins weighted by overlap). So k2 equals 8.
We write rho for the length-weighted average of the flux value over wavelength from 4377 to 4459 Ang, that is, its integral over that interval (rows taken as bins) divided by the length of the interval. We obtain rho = 254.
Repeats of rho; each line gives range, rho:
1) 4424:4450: 264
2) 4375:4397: 241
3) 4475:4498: 271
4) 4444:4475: 263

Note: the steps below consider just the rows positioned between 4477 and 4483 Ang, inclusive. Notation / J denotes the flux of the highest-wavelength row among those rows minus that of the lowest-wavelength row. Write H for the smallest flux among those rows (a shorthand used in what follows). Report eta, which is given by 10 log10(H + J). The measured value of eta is 24.17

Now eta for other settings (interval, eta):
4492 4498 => 24.06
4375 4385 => 23.73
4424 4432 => 22.99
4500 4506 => 24.54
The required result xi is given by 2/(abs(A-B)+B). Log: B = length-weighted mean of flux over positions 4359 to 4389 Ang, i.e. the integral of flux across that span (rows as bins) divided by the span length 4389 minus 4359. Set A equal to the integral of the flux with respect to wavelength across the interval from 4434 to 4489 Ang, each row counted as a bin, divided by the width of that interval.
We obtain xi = 0.0075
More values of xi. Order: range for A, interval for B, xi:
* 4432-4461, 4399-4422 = 0.0076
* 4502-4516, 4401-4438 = 0.0072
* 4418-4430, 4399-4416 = 0.0077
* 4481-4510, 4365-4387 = 0.0074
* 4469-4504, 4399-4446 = 0.0074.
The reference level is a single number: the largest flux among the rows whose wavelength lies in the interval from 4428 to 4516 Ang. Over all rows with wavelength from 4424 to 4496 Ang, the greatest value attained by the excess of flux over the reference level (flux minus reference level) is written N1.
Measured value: 0.0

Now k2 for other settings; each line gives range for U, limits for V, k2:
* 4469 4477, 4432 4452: 23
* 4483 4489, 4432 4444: 14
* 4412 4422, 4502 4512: 9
